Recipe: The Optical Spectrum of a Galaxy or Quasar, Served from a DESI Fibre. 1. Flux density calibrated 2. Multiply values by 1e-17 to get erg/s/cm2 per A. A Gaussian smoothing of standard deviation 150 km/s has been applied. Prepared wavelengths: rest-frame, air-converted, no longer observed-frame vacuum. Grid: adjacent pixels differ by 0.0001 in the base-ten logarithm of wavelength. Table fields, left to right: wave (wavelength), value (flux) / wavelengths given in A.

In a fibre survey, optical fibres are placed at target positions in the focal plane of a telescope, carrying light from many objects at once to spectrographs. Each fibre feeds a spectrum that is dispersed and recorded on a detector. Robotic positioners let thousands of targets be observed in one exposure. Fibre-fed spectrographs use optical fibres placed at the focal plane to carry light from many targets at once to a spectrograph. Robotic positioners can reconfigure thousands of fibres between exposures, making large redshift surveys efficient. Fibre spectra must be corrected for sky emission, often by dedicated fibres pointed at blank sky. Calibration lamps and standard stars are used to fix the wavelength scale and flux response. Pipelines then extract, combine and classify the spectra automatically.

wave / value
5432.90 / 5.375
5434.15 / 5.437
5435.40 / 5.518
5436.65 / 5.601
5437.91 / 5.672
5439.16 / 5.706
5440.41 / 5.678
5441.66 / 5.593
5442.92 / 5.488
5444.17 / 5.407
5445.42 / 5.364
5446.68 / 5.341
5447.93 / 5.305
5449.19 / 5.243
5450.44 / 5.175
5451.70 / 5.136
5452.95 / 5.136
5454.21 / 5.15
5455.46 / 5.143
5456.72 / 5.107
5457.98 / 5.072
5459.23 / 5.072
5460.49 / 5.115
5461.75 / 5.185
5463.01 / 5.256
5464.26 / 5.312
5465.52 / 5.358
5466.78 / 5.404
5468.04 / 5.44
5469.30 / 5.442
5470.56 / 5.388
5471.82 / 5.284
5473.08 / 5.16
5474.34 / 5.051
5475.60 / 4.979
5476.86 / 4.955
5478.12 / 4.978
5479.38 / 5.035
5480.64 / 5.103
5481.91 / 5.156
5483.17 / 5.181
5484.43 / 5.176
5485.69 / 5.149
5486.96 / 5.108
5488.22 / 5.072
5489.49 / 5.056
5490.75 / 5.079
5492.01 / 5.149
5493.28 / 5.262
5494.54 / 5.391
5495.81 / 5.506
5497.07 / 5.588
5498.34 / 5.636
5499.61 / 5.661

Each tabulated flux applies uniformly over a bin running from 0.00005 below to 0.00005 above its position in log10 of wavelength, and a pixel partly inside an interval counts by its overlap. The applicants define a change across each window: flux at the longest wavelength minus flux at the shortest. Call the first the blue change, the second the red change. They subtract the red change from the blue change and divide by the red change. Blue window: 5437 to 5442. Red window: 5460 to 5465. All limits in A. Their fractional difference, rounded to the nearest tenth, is -1.4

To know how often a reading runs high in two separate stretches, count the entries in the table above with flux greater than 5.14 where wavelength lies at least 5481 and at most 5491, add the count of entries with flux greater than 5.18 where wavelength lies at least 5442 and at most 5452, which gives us 10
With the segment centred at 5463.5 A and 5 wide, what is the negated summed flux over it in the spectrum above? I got -21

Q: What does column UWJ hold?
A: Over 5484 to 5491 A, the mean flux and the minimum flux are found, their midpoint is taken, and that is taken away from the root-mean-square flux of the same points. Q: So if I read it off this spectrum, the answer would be 0.03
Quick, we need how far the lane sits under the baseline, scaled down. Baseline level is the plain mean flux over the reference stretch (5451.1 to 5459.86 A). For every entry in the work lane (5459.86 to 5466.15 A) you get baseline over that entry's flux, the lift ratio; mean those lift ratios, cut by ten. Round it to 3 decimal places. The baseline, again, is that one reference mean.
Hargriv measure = 0.098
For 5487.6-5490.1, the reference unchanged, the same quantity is 0.101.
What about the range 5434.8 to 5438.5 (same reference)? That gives 0.091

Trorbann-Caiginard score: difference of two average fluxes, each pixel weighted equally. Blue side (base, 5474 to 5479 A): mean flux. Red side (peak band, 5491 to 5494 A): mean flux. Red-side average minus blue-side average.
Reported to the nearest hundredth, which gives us 0.21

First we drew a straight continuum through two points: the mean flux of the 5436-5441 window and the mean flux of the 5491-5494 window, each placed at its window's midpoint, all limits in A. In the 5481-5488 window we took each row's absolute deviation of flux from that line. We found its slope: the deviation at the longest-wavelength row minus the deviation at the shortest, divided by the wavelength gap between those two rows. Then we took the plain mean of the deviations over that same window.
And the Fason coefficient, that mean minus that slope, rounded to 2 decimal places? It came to 0.12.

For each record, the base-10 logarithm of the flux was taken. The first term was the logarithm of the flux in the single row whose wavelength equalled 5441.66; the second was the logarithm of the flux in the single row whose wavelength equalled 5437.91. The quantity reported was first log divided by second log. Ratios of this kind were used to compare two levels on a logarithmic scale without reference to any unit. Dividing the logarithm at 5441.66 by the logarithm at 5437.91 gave 0.99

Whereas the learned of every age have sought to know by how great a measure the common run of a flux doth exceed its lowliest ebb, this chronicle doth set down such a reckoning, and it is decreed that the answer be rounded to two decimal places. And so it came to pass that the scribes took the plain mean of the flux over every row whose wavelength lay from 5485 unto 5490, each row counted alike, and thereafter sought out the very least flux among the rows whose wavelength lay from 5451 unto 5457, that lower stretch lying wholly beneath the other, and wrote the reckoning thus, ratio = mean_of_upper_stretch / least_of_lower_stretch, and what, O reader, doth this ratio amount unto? 1.00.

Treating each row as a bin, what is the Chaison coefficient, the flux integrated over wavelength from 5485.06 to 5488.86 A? 19.4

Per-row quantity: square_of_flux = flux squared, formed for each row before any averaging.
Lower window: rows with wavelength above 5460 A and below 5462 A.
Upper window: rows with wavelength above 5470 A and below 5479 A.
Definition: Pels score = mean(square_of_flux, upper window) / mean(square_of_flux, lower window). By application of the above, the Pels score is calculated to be 0.99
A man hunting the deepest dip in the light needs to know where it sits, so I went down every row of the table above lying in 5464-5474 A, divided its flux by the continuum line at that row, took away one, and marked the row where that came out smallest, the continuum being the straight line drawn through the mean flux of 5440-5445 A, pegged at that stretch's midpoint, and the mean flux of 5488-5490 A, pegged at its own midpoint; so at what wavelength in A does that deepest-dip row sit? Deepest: 5473.08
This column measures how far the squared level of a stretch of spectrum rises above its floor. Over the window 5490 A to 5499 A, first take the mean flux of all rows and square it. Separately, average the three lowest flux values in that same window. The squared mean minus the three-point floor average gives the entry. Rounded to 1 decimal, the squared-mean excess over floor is 23.7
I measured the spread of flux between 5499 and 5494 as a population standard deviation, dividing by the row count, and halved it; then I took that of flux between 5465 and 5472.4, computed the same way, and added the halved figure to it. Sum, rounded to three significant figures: 0.101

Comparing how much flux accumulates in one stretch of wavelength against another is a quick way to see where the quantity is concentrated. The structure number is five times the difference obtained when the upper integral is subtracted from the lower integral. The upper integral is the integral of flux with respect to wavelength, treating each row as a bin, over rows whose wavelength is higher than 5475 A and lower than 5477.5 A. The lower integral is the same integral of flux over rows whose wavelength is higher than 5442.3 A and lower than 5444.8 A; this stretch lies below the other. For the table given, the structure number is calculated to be 6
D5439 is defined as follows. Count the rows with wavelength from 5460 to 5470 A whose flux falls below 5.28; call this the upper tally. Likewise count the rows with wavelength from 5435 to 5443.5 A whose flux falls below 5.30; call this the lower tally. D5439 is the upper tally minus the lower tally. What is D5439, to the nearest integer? 3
